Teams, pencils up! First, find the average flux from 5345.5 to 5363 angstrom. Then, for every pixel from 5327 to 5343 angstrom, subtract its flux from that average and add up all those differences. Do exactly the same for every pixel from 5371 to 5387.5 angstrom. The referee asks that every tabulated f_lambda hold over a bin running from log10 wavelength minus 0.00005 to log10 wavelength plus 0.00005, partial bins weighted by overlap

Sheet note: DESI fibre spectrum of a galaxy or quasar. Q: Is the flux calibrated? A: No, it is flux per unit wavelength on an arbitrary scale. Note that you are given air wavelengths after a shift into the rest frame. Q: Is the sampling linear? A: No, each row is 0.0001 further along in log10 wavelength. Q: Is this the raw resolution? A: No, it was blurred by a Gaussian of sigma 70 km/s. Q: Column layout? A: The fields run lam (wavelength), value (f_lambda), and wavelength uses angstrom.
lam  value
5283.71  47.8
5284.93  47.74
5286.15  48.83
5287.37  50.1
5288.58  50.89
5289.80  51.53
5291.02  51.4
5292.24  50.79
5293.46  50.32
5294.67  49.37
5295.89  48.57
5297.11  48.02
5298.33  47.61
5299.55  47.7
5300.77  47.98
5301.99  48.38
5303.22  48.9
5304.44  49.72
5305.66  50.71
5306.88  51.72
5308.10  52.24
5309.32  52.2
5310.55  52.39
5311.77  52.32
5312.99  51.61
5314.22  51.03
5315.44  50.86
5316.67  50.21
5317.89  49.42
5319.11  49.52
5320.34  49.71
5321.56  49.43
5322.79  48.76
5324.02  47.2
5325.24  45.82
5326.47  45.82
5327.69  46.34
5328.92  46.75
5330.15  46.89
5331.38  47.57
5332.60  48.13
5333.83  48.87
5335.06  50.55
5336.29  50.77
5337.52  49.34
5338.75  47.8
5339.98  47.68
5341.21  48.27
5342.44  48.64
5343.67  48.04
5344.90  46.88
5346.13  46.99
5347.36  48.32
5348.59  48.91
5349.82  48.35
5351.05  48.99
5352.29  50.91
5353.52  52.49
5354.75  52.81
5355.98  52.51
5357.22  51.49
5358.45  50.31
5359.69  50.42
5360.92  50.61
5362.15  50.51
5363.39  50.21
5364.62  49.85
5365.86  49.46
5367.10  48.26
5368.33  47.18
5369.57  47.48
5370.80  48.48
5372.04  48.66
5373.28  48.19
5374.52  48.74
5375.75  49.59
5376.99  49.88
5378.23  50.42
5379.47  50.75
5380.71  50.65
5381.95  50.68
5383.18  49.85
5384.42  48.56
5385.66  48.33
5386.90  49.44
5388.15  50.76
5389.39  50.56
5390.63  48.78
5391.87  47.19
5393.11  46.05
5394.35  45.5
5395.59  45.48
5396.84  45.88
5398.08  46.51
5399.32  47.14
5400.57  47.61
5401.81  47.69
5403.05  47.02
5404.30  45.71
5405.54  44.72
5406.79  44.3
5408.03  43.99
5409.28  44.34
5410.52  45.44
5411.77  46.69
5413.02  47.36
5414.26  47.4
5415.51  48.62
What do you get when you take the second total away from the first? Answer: 16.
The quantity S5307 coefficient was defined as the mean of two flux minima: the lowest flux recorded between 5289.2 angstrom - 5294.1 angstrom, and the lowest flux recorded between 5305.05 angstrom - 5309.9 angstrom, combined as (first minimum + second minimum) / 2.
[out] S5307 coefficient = 50.5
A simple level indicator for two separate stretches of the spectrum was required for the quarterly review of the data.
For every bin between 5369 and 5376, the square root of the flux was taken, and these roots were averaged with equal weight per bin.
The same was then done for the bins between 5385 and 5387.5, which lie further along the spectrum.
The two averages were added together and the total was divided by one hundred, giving 0.140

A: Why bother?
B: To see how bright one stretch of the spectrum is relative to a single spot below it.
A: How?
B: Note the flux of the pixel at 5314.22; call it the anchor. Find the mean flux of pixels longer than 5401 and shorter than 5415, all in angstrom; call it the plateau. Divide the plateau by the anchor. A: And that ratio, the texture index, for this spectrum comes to 0.90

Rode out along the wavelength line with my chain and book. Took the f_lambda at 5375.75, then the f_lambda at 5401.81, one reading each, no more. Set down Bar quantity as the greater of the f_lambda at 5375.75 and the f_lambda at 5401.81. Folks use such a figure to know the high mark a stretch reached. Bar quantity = 49.6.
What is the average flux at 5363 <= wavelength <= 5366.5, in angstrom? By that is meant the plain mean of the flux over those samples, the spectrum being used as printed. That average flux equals 49.8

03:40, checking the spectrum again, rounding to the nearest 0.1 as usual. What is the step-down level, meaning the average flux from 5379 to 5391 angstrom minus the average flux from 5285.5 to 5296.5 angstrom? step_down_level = -0.4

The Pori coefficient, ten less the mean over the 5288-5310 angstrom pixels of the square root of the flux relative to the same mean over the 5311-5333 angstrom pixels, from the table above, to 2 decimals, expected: 8.99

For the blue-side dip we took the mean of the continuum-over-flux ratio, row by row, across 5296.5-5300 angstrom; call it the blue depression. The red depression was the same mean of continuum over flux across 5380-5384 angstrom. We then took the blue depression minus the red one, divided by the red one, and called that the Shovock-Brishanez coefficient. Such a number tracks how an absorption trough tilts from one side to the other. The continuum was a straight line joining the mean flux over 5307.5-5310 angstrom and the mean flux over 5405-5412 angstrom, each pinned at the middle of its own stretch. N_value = 0.19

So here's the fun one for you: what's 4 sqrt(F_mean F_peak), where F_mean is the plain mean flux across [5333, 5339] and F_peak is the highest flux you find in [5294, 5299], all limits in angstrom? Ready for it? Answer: 198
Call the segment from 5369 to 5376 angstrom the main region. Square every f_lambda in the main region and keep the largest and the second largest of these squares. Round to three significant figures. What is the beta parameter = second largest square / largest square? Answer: 0.966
